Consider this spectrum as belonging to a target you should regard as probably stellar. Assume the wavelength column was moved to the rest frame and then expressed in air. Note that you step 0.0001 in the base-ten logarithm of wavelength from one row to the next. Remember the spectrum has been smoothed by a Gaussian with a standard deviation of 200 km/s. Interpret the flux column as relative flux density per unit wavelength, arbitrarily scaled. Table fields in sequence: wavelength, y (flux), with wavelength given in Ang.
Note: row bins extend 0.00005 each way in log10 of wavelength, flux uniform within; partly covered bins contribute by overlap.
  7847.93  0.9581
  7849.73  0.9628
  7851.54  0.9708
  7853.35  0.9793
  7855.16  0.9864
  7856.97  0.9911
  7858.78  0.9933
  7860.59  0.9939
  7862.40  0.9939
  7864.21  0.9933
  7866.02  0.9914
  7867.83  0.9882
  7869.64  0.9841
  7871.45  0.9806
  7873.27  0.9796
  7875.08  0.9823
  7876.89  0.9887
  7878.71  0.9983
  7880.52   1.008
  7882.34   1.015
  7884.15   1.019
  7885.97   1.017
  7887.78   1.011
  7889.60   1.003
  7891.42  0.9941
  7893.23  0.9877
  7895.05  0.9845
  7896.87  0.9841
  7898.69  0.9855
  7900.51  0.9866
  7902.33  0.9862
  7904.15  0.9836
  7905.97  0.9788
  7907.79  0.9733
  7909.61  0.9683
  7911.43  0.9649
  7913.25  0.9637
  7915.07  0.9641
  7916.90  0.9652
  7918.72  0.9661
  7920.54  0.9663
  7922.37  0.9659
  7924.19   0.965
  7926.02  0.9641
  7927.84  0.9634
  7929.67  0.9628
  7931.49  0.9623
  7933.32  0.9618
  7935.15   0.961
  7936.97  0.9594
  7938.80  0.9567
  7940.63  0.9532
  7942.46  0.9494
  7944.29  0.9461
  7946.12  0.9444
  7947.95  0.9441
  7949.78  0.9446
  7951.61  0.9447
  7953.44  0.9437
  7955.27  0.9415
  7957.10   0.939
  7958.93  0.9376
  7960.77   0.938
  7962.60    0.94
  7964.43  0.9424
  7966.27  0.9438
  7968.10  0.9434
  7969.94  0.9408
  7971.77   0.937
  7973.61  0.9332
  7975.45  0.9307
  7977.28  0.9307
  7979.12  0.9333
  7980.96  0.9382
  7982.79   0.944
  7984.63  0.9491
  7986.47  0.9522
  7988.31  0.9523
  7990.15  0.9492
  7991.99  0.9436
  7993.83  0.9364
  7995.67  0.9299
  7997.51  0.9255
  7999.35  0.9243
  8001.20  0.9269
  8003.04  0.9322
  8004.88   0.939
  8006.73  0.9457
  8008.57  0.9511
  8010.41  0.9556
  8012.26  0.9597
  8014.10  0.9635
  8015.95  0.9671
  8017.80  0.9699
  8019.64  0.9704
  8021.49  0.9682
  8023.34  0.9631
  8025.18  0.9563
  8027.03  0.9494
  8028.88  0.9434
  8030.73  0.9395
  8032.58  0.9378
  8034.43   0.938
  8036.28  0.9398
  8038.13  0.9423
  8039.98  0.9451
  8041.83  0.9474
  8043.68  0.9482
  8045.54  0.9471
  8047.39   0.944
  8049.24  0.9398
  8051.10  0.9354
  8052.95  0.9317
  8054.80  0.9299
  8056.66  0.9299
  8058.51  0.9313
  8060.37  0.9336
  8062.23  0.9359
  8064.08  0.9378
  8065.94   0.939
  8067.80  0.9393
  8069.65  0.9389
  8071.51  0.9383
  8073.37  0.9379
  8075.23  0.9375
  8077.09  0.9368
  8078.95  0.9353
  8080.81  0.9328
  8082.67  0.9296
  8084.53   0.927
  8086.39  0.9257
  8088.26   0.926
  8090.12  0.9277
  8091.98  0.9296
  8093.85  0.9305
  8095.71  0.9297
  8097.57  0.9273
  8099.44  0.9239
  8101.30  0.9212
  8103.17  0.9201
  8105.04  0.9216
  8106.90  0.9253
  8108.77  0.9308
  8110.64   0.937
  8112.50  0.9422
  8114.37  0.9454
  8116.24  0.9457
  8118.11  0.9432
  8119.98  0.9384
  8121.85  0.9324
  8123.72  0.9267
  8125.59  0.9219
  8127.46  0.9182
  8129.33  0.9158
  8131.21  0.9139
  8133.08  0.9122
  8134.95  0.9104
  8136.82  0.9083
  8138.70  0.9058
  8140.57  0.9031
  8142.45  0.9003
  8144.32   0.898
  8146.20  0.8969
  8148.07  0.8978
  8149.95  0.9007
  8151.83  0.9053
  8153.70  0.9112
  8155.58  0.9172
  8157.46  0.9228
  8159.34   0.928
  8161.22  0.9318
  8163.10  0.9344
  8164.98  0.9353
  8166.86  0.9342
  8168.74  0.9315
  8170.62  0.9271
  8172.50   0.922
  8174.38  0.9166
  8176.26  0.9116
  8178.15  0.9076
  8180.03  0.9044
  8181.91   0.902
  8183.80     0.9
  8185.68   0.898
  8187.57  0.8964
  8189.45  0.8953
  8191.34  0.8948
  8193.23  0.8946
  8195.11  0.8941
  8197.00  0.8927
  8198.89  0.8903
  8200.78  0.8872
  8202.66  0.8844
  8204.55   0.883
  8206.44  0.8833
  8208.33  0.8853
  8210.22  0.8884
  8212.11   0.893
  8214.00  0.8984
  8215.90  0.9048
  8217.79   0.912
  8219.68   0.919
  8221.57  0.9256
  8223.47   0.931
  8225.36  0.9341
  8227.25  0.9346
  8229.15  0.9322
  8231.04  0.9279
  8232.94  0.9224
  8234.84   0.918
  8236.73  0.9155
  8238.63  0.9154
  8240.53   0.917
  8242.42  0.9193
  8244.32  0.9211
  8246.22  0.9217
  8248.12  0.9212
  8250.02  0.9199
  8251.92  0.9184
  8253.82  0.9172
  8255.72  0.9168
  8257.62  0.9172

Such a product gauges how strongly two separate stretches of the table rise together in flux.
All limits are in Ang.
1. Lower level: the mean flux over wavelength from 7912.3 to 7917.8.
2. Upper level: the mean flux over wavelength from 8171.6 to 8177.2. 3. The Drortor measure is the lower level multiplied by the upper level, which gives 0.88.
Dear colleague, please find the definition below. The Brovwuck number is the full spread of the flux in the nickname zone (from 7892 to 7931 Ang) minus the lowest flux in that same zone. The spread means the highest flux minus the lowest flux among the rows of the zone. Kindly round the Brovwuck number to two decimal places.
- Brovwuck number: -0.94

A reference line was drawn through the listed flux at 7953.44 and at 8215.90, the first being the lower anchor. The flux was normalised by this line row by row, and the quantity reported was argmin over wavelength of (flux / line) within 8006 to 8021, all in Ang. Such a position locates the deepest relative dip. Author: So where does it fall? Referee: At 8006.73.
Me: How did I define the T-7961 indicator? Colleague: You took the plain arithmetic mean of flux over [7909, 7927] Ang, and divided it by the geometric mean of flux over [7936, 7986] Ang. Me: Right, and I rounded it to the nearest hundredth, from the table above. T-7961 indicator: 1.02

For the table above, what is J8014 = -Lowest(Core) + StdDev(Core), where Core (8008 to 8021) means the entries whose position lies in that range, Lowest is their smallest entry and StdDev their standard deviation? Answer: -0.944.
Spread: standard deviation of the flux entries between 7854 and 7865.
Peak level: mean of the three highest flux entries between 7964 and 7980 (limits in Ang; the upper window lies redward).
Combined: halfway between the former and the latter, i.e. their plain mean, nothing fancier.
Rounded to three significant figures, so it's 0.473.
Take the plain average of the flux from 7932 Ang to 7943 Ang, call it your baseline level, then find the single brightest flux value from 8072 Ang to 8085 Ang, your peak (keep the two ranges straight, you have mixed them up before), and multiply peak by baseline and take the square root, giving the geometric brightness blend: 0.947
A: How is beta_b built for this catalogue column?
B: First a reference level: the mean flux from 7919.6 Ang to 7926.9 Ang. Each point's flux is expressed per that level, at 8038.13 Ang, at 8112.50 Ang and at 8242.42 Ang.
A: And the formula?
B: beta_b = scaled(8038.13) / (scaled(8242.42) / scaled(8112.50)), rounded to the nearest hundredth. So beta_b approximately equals 1.00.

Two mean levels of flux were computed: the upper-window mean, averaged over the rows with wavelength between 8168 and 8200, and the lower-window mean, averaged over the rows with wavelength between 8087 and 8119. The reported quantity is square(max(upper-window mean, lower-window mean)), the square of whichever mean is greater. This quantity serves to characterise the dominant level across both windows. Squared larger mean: 0.87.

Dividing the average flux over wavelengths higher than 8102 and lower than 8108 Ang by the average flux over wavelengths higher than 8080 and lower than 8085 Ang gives 0.99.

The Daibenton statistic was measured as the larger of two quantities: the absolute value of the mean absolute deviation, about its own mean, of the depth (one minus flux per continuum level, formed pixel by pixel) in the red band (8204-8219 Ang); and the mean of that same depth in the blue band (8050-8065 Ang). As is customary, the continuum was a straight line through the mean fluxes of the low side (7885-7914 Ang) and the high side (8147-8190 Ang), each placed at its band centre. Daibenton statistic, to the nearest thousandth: 0.011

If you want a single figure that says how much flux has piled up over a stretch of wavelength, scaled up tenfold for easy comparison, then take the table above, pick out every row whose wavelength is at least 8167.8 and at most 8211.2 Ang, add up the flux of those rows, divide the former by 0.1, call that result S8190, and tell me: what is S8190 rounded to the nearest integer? 207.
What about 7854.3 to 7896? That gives 229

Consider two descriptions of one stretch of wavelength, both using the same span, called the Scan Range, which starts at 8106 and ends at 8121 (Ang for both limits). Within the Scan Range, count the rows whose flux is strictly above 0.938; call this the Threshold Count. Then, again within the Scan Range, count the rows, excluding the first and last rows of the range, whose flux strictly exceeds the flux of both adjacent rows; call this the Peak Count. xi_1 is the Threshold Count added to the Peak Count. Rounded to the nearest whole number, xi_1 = 6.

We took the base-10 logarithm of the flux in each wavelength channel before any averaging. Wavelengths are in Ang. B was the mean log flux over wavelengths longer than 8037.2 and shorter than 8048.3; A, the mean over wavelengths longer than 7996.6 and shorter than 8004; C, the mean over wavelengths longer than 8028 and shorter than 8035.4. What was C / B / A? -34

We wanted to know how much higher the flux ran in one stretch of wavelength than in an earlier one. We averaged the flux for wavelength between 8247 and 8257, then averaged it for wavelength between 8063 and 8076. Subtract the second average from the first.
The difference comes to -0.020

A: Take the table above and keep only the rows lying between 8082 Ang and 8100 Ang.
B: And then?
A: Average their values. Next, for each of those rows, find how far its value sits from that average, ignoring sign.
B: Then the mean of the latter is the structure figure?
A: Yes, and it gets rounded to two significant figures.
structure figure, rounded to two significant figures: 0.0017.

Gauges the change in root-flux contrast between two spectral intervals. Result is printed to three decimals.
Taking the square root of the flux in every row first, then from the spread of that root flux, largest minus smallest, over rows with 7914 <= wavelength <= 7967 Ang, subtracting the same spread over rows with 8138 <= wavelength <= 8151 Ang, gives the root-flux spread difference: 0.010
